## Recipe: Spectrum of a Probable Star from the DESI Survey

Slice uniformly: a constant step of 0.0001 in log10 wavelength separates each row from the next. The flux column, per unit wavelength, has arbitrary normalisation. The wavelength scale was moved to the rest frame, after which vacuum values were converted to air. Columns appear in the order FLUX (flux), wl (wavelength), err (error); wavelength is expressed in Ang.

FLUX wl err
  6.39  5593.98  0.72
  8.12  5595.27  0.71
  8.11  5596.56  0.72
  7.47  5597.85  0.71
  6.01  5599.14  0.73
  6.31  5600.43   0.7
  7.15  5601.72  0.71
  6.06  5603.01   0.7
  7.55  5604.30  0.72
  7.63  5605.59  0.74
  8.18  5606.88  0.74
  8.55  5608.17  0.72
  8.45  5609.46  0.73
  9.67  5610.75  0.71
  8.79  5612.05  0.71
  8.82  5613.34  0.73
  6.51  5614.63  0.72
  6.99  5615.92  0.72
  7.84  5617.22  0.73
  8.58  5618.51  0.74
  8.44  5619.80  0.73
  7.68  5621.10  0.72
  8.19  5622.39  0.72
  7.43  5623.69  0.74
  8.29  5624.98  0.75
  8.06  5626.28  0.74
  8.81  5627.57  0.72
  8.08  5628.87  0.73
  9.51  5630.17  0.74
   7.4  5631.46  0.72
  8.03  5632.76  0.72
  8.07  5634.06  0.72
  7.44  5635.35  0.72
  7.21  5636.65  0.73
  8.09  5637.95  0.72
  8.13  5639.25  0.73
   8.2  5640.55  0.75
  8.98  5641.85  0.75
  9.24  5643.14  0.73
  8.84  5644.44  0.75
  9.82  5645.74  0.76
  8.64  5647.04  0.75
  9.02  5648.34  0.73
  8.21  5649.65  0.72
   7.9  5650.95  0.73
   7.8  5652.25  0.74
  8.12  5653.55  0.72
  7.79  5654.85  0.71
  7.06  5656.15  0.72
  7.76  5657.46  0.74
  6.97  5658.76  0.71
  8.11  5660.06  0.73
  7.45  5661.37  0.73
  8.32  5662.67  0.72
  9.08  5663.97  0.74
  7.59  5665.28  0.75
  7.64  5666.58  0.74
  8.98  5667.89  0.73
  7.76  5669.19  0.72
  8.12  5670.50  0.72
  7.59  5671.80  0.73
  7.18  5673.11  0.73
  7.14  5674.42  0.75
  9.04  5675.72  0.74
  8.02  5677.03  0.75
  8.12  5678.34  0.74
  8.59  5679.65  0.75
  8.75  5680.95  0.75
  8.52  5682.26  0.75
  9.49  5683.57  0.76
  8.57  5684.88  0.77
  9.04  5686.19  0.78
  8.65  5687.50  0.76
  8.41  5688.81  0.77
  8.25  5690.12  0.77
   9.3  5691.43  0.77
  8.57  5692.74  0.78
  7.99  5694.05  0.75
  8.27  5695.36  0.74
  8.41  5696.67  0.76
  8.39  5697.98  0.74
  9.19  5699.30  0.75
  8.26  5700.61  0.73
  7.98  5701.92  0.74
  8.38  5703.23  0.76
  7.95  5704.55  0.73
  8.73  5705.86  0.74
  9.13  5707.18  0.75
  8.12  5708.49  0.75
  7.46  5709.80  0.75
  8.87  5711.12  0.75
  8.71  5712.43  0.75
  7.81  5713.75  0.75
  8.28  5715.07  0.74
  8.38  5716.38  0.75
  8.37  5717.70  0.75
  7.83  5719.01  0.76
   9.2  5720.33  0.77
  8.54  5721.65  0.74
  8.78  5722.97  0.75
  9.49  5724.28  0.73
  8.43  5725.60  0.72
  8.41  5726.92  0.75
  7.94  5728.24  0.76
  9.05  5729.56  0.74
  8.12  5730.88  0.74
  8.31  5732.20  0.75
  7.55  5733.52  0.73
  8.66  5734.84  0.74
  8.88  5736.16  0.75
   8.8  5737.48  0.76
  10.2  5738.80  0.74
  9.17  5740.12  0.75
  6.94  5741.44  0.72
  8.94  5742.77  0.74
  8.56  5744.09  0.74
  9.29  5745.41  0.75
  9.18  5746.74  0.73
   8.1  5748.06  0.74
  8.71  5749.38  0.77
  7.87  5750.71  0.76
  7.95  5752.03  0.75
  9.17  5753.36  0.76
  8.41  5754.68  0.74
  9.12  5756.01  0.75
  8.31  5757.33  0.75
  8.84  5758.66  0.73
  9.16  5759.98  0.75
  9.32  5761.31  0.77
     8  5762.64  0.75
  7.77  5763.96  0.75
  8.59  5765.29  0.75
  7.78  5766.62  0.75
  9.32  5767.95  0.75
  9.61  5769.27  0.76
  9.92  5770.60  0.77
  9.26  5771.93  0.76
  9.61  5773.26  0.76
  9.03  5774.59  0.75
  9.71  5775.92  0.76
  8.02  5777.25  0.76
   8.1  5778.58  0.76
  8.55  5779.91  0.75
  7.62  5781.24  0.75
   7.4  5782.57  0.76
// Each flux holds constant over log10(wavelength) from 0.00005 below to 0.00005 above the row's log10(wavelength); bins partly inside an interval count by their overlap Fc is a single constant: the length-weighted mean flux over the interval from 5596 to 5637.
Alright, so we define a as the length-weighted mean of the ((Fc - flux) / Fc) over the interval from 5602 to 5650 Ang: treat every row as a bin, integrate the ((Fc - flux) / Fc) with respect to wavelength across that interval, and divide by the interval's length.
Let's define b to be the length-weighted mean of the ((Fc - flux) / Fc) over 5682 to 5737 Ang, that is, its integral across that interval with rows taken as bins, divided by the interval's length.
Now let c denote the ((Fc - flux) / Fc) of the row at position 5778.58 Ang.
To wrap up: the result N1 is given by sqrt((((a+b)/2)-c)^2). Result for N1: 0.031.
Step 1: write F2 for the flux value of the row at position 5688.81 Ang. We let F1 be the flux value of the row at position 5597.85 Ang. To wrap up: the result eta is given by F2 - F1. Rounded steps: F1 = 7.47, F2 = 8.41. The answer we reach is 0.9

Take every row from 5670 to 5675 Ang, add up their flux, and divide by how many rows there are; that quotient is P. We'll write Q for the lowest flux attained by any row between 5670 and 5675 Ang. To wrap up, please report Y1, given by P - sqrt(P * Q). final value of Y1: 0.19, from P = 7.5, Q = 7.14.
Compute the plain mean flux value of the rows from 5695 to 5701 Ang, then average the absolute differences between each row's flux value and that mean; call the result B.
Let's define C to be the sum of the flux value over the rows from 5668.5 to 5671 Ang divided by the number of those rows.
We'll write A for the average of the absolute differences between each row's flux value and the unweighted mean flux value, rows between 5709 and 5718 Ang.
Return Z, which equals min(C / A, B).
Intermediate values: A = 0.36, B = 0.27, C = 7.9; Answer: 0.27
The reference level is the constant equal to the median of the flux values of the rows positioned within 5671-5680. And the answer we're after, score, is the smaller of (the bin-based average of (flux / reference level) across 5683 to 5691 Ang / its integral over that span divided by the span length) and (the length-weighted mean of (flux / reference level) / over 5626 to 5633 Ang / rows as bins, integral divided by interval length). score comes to 1.04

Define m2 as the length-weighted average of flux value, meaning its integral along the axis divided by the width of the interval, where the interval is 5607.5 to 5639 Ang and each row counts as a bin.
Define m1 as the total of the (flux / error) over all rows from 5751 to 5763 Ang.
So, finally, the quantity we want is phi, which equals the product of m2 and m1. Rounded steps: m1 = 104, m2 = 8.12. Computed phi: 848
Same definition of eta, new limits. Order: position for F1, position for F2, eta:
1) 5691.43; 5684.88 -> -0.7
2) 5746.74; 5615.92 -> -2.2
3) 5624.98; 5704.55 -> -0.3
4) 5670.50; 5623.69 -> -0.7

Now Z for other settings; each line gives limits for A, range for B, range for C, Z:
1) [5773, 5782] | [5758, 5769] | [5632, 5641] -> 0.56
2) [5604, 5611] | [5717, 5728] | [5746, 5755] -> 0.39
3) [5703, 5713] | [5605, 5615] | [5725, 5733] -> 0.66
